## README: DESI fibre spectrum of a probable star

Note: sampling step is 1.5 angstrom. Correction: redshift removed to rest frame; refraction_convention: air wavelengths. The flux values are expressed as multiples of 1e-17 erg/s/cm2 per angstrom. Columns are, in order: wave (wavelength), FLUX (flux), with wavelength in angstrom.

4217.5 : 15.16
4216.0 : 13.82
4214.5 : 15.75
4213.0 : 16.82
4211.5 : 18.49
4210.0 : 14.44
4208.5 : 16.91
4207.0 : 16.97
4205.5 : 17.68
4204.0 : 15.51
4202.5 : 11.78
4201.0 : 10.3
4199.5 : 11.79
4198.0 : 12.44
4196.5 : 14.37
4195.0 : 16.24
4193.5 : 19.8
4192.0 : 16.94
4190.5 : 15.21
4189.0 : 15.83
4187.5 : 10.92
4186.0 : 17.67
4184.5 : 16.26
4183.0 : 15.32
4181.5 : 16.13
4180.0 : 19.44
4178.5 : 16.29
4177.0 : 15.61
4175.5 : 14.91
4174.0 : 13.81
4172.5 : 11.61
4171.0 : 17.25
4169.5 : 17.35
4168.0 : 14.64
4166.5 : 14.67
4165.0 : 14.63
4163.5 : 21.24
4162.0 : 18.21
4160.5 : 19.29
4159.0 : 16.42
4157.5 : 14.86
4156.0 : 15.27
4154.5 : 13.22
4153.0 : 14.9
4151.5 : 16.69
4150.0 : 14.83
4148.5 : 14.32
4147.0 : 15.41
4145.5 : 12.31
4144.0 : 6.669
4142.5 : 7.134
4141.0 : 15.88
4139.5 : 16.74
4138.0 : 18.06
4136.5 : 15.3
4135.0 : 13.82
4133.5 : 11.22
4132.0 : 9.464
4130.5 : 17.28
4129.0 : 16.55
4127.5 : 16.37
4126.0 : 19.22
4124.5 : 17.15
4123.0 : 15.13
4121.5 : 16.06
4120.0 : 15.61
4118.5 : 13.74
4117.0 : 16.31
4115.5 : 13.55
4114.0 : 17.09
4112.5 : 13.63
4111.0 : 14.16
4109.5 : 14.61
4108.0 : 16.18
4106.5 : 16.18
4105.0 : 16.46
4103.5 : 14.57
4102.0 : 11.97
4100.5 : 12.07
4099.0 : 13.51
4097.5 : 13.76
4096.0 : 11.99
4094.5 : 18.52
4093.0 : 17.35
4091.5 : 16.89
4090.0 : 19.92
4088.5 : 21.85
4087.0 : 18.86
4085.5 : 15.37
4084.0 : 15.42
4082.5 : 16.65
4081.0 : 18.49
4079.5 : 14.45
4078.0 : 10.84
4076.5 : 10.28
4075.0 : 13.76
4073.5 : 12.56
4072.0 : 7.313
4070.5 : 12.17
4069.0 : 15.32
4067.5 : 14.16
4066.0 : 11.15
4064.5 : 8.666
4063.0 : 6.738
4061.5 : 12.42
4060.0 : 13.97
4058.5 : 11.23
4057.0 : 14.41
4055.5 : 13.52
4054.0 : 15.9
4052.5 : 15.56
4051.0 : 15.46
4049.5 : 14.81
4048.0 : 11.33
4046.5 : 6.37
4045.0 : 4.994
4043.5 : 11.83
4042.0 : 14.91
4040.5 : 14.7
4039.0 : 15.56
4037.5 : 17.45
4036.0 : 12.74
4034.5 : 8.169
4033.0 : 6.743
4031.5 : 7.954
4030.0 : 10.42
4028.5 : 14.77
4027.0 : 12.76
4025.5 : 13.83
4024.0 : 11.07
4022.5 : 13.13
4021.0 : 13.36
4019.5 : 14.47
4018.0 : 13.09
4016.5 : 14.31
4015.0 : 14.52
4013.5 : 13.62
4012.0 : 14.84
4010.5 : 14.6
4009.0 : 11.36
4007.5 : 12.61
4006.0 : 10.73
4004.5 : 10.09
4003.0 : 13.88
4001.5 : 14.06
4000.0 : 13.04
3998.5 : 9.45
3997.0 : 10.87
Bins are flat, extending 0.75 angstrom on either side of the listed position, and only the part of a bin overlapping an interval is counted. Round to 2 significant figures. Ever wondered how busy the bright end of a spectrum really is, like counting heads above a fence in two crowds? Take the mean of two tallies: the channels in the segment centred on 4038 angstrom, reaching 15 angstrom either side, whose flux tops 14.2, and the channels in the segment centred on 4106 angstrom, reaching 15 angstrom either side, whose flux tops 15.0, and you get 8.5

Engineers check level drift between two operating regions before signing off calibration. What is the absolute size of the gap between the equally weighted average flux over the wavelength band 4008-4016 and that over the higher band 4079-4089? 3.5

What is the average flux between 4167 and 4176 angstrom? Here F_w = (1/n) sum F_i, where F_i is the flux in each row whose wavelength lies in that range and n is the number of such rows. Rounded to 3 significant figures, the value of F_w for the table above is 14.9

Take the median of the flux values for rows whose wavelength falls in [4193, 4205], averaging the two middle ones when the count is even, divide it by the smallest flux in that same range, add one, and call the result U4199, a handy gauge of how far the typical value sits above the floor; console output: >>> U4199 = 2.30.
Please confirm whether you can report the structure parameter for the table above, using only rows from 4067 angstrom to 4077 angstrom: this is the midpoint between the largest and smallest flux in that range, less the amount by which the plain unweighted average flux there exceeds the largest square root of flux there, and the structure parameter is 3.01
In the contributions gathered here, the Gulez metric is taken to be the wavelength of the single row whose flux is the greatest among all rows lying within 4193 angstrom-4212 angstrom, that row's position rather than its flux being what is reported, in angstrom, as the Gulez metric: 4193.5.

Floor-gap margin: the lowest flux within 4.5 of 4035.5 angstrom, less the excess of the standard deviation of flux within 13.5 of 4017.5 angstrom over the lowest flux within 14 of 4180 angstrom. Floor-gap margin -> 16.1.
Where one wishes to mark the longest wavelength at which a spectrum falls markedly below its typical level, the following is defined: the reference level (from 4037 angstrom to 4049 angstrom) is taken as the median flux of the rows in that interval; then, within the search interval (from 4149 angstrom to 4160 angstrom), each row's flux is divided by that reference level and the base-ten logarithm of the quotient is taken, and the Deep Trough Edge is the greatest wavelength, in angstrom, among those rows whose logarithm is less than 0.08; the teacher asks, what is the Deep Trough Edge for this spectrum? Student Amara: 4157.5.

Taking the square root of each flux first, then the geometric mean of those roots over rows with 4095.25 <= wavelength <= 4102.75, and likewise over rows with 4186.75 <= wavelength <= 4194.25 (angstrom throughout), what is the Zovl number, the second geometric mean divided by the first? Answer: 1.11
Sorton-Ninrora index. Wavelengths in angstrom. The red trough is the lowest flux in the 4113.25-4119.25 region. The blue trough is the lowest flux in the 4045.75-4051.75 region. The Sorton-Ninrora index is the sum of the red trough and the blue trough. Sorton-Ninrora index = 19.9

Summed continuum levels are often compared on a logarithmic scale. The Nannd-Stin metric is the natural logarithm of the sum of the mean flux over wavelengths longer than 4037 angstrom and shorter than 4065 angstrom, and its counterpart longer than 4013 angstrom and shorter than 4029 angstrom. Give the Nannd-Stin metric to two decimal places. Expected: 3.26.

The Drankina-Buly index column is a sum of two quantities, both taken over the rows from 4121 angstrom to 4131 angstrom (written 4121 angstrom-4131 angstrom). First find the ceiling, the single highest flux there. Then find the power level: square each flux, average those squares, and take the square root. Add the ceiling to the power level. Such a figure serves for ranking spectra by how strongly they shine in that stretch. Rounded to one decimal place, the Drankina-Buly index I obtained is 36.1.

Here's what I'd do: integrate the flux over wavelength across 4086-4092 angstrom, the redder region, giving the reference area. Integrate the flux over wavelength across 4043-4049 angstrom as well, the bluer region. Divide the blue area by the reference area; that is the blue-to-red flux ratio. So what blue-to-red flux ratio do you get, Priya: 0.45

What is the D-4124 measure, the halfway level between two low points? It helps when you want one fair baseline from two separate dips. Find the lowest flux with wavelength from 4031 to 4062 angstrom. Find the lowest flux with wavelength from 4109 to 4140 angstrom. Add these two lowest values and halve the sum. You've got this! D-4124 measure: 7.2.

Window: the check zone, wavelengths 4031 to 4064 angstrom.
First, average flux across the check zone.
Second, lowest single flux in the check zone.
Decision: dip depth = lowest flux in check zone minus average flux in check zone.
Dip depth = -7.1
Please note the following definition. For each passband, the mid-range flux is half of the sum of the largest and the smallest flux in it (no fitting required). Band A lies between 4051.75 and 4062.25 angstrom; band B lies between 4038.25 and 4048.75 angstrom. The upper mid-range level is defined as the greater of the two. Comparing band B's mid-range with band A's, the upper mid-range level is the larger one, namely 13.6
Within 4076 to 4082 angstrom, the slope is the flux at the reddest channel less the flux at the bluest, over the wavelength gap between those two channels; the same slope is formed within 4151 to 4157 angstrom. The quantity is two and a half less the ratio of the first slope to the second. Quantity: 8.3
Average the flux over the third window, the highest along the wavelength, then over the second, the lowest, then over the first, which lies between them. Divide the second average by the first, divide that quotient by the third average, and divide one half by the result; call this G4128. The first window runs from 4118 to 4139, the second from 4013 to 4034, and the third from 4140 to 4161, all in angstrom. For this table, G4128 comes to 8.7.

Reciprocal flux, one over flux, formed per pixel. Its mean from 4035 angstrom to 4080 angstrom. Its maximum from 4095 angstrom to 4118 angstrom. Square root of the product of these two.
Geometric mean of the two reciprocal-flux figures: 0.086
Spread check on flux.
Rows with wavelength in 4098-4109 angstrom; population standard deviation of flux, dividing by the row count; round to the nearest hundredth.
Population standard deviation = 1.80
